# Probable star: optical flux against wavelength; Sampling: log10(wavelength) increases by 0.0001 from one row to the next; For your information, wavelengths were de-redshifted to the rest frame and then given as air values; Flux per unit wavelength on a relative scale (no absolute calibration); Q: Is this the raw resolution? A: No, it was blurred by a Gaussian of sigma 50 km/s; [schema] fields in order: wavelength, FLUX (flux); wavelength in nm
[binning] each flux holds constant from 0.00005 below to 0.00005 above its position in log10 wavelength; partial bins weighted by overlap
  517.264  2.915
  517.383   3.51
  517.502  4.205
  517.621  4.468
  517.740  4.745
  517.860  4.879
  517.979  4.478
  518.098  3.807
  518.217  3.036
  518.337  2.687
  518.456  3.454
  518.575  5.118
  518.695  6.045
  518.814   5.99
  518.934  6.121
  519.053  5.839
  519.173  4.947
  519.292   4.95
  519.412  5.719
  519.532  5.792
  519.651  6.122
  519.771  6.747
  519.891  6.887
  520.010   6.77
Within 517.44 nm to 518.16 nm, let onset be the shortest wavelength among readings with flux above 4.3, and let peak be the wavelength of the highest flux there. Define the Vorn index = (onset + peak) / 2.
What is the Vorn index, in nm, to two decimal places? 517.74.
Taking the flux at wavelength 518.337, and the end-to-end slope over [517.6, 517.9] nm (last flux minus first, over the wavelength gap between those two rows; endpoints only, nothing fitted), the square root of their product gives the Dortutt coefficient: 2.1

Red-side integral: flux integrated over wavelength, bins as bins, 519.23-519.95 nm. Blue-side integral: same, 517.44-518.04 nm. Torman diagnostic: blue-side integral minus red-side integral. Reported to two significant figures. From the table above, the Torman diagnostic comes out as -1.6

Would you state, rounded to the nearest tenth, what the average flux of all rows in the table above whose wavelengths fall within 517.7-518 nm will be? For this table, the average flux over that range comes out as 4.7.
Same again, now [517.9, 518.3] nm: 3.8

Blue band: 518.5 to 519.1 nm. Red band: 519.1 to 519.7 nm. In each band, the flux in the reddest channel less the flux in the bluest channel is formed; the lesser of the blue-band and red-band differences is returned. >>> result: 0.72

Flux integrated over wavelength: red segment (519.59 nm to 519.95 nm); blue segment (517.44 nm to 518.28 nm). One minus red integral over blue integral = 0.33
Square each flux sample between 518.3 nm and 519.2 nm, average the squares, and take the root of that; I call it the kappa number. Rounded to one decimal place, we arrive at 5.2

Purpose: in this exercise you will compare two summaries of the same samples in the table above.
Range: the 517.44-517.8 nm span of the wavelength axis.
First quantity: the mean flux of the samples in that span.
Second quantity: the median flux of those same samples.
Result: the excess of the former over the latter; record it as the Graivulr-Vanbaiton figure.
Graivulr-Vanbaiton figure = 0.00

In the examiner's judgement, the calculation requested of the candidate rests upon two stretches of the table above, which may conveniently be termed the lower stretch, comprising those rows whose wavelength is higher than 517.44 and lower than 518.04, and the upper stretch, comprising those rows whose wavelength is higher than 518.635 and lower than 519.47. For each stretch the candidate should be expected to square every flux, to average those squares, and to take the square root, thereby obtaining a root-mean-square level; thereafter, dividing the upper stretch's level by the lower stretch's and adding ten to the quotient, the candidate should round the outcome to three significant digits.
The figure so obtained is 11.2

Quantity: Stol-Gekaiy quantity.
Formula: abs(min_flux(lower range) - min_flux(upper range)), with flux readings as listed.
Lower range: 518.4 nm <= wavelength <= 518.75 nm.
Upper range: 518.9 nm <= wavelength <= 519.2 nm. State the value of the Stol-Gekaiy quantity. 1.5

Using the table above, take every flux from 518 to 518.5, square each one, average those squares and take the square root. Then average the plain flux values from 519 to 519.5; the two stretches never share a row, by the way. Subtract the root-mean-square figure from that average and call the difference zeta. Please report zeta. 2.1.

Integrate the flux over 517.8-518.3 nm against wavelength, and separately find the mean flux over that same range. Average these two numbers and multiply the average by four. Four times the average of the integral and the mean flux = 12.0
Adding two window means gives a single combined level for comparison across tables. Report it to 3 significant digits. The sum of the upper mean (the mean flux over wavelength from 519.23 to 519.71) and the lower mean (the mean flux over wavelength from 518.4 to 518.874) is 10.8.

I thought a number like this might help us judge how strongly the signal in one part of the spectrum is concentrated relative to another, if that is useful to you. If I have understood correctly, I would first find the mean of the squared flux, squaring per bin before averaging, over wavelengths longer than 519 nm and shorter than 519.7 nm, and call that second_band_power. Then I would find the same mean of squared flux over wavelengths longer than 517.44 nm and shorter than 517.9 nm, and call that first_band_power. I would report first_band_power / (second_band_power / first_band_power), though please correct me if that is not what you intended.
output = 14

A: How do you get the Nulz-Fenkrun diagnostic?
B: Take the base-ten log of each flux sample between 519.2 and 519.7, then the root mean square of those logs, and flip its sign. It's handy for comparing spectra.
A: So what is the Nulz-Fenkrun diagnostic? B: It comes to -0.751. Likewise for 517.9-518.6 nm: -0.573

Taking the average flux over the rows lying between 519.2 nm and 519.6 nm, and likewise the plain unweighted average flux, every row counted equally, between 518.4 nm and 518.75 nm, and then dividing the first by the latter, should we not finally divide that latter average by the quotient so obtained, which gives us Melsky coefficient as 4.3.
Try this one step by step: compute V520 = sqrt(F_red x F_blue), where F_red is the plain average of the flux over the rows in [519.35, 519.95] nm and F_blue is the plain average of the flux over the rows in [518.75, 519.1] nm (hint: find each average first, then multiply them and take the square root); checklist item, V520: 6.12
